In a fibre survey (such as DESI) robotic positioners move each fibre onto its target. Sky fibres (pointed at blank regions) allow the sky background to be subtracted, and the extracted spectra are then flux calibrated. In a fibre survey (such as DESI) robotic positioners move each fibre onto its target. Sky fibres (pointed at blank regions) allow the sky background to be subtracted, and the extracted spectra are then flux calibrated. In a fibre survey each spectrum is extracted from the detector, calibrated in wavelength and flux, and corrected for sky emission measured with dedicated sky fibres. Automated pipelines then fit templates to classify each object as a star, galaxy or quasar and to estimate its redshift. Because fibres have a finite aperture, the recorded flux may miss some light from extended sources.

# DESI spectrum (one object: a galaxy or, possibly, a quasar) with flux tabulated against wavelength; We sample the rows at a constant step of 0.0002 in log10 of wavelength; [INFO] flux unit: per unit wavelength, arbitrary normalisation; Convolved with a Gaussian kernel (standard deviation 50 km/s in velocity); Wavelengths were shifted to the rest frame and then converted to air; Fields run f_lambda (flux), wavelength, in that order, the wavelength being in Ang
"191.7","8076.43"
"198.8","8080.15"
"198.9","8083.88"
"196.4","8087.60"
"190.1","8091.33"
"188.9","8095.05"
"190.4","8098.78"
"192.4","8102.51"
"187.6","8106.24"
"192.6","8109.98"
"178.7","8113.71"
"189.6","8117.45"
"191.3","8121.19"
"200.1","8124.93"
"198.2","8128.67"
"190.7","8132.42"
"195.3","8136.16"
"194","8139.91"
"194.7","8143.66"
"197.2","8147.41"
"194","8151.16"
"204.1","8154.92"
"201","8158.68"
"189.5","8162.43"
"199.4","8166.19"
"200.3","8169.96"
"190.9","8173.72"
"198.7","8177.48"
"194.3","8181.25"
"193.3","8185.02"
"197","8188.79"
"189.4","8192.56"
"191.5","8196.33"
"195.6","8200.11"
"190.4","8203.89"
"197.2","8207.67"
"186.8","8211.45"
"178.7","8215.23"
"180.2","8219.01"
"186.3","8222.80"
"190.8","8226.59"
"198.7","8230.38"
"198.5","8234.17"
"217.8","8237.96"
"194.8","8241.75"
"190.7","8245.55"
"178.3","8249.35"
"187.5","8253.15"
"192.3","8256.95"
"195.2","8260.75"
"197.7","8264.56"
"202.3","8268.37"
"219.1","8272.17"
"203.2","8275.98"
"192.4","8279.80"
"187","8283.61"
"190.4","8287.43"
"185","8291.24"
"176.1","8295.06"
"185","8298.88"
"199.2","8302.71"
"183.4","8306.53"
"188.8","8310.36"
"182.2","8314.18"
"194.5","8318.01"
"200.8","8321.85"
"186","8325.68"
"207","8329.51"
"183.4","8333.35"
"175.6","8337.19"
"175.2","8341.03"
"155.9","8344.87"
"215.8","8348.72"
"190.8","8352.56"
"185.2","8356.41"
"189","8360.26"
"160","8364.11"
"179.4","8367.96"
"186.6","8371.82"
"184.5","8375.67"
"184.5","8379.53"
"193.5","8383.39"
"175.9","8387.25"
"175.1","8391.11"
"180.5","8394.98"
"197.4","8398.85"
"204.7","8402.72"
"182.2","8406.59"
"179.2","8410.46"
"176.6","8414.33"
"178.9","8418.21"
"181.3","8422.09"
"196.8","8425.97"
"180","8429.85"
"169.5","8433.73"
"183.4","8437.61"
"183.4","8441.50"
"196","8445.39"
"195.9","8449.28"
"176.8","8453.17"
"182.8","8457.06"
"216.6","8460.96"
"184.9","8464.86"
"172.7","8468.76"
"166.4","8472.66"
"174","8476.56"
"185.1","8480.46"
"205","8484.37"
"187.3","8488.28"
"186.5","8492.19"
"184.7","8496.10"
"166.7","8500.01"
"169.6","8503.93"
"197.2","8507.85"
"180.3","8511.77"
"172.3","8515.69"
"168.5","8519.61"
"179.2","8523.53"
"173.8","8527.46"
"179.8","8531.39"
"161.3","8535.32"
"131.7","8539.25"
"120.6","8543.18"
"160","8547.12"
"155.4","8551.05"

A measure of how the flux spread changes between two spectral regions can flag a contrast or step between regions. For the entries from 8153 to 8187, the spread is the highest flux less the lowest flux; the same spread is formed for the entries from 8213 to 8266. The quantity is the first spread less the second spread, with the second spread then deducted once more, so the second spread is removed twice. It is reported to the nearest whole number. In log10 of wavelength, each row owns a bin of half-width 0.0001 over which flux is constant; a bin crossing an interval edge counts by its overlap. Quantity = -64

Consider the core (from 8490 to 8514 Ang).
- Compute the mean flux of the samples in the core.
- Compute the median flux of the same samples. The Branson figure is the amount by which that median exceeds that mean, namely 1.7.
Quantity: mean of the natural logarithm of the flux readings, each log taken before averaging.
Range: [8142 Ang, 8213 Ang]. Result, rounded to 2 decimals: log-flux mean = 5.27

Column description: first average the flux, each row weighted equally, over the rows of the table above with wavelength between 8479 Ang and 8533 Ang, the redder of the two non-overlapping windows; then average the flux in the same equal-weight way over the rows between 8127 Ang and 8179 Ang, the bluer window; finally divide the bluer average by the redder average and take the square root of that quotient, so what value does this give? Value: 1.04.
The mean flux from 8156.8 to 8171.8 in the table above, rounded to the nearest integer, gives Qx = 198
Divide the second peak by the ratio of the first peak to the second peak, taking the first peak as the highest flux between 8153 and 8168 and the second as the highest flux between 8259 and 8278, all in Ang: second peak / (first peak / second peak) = 235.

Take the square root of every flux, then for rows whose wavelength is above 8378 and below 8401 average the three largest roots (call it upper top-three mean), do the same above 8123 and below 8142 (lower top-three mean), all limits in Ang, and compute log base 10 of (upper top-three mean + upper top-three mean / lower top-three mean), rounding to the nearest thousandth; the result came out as 1.171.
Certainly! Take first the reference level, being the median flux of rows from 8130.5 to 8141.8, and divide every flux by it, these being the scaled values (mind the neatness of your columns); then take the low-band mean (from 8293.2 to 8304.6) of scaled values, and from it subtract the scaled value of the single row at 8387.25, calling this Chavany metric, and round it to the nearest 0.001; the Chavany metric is 0.056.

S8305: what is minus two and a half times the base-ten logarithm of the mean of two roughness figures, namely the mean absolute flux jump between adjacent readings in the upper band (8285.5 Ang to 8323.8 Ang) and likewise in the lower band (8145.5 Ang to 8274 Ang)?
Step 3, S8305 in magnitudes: -2.3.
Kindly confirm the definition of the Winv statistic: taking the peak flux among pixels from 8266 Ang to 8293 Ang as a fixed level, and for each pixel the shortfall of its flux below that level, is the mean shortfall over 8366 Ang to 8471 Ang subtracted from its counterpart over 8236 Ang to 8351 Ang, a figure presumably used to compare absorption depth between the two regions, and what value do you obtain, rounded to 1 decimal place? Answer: -6.3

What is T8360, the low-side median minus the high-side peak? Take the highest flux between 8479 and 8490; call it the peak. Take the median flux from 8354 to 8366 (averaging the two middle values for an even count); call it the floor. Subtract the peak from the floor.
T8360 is -20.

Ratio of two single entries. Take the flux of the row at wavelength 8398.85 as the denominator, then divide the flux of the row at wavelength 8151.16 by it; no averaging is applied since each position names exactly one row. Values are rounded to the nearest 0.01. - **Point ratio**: 0.98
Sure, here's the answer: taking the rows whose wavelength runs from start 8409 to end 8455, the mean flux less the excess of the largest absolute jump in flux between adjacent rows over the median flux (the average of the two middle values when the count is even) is 345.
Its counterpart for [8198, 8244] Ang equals 363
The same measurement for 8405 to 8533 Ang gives 329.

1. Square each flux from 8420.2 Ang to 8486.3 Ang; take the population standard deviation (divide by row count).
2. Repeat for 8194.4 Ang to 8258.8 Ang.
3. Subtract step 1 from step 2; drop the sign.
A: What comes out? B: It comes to 1297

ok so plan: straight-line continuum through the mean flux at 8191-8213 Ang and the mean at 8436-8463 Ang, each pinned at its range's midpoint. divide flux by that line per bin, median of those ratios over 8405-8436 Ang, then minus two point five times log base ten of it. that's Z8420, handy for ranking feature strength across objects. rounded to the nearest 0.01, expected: 0.07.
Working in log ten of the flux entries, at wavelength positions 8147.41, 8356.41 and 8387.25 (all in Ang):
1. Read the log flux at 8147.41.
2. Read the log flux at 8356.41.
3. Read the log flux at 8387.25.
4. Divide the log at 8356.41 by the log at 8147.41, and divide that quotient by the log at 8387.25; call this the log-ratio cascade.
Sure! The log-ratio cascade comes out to 0.440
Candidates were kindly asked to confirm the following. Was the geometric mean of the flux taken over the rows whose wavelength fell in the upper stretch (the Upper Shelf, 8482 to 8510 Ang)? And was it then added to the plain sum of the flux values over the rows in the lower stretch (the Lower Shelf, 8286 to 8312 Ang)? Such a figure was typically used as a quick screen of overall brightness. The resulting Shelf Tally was 1493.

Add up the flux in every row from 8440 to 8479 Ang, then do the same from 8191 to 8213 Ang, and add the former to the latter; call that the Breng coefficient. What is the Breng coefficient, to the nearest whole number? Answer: 3000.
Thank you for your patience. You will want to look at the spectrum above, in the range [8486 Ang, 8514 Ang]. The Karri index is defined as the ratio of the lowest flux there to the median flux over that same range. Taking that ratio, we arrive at 0.903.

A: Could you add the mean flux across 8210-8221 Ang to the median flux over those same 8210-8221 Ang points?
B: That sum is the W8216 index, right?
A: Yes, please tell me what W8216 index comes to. 362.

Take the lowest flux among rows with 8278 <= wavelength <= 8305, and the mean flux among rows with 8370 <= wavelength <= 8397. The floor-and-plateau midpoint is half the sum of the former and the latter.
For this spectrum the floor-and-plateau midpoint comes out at 179.5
